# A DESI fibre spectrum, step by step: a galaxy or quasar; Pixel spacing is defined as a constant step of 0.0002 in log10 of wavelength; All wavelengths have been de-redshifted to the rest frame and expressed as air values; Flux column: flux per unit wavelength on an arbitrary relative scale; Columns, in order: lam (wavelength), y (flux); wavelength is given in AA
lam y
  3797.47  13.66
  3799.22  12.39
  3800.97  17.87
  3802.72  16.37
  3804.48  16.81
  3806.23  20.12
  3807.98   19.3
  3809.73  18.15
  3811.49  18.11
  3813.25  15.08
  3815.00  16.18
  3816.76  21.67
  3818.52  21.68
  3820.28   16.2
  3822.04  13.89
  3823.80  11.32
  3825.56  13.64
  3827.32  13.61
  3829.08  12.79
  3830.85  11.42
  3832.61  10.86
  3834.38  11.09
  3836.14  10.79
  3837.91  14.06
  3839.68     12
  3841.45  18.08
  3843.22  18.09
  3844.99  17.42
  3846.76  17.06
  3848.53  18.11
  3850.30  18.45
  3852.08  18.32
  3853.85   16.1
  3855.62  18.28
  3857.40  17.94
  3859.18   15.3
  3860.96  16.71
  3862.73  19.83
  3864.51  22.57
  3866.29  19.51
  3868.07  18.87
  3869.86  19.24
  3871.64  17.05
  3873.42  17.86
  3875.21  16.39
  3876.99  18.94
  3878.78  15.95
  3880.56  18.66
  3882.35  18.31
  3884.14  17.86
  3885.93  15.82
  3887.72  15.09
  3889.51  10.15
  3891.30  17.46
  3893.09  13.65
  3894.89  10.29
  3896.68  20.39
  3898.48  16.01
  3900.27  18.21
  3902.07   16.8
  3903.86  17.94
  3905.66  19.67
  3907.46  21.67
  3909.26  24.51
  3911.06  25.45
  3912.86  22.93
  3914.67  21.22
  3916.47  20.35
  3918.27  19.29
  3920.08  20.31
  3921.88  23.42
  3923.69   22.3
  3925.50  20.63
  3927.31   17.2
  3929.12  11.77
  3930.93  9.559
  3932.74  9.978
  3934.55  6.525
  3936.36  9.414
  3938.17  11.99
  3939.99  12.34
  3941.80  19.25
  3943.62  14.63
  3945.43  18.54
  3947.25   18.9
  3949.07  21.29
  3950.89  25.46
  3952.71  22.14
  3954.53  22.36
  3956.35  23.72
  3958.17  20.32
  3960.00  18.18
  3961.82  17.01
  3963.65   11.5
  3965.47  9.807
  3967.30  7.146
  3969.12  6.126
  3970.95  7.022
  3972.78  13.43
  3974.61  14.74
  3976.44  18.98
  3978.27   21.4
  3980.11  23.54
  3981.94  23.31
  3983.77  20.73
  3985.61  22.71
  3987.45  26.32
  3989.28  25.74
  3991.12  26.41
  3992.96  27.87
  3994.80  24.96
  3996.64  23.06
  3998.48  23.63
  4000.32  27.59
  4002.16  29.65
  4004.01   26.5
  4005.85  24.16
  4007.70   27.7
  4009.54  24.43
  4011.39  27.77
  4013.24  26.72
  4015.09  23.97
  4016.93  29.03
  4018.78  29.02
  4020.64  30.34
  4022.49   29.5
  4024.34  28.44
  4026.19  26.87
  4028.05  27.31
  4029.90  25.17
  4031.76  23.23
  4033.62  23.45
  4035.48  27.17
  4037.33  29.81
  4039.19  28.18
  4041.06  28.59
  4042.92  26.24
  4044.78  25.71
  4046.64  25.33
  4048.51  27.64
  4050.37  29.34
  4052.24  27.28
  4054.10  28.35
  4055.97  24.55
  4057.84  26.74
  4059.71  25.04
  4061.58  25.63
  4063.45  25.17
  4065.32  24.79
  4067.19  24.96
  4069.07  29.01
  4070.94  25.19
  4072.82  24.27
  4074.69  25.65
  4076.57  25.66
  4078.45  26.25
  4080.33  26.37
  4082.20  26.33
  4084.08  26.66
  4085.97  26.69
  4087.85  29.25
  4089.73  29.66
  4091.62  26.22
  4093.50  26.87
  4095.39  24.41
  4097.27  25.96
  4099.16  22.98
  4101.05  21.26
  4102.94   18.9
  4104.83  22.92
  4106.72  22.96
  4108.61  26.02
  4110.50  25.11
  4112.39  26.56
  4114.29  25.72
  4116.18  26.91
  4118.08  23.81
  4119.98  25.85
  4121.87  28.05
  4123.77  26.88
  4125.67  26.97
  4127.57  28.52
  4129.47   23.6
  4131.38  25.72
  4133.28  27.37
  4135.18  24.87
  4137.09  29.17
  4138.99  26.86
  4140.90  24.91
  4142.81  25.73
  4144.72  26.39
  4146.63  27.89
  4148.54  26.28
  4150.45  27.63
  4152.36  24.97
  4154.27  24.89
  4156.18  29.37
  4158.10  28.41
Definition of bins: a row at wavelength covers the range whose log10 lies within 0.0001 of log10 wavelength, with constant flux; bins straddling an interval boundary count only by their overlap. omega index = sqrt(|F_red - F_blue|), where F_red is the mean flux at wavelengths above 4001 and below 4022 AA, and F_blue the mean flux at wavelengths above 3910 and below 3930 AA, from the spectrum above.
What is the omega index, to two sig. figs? 2.6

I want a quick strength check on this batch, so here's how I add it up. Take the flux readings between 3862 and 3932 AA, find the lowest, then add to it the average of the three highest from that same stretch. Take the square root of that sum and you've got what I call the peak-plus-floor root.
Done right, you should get 5.8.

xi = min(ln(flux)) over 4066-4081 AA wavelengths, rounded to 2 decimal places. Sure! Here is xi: 3.19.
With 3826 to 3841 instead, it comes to 2.38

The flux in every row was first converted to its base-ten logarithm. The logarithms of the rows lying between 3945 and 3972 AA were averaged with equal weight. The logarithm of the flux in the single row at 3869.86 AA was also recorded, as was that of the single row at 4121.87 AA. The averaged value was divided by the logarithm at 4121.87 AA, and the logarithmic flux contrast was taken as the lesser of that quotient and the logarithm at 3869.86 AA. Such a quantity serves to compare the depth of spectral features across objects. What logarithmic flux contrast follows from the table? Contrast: 0.81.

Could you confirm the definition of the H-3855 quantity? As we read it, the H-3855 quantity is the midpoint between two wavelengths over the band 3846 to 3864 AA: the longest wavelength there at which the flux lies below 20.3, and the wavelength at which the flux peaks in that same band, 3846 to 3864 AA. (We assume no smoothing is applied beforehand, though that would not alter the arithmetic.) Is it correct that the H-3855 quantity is 3862.7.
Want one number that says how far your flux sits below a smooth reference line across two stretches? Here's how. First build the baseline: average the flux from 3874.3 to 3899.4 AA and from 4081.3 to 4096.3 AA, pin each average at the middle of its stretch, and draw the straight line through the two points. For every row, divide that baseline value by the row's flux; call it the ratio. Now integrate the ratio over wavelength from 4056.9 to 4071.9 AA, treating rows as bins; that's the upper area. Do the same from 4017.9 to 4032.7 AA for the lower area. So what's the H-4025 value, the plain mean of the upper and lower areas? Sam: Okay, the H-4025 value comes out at 13.9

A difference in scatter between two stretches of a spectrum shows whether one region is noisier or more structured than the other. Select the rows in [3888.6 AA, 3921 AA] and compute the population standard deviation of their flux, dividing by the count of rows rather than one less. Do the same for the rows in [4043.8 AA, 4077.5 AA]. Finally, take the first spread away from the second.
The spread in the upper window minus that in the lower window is -2.6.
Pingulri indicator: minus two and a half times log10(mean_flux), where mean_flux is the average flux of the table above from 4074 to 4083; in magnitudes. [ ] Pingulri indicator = -3.540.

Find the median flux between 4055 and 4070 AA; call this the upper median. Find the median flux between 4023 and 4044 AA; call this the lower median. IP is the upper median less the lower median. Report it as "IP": -2.1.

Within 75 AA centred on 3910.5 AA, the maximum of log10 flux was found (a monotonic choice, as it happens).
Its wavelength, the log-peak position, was 3911.06 AA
